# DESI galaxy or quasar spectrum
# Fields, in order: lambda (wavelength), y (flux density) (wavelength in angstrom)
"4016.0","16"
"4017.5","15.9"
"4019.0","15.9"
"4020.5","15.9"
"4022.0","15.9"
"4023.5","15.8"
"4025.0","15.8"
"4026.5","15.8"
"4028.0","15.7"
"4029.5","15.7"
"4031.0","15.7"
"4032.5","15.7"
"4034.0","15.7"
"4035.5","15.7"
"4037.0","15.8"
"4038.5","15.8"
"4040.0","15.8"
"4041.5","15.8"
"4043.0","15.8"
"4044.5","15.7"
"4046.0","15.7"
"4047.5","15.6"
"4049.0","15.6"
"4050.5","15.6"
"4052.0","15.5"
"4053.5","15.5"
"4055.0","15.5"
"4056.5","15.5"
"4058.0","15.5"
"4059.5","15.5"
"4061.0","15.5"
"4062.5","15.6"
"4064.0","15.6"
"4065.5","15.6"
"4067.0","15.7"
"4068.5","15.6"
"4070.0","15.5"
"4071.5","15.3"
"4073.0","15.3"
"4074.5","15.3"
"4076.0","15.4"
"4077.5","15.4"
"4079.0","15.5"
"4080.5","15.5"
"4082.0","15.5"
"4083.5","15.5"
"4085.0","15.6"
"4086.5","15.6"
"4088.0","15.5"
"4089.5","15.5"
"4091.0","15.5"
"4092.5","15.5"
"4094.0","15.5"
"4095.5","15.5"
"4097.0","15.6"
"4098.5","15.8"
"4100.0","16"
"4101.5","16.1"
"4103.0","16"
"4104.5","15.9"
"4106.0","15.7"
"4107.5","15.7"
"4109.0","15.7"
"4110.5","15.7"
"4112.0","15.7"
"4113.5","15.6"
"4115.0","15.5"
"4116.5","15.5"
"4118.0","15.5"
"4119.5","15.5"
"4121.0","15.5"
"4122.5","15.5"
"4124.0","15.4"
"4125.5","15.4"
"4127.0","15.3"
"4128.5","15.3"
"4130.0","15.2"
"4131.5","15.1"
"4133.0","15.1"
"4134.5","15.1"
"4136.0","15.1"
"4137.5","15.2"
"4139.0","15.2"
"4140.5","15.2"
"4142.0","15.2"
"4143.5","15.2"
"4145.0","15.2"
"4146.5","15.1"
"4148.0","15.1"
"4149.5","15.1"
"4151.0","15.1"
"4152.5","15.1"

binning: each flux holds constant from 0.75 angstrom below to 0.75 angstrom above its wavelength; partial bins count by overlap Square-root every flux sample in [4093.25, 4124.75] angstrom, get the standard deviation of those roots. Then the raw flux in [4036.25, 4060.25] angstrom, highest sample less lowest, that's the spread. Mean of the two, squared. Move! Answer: 0.026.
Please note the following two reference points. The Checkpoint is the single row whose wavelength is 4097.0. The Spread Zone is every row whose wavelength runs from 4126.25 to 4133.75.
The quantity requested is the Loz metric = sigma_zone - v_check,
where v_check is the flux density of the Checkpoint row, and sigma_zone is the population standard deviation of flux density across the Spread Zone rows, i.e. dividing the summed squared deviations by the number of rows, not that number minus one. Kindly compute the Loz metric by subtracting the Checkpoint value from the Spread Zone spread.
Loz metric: -15.5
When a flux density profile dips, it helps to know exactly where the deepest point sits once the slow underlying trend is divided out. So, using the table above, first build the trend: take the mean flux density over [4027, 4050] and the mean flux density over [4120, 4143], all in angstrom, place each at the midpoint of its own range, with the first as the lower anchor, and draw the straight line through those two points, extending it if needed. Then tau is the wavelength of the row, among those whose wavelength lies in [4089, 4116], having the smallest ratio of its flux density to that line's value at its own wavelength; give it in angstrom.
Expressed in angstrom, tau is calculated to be 4089.5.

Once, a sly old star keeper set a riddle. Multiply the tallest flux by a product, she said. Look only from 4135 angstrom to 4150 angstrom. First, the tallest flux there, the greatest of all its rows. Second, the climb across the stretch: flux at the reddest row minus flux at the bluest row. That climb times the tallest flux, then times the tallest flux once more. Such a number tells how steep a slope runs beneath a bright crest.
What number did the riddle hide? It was 0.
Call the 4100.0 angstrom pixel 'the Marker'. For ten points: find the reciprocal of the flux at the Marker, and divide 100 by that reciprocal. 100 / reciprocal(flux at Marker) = 1600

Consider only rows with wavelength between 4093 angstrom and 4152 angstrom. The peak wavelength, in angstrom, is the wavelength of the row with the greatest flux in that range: 4101.5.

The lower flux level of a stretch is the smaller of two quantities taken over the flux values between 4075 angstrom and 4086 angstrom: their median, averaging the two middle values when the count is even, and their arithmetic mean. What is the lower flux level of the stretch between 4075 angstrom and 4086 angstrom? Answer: 15.5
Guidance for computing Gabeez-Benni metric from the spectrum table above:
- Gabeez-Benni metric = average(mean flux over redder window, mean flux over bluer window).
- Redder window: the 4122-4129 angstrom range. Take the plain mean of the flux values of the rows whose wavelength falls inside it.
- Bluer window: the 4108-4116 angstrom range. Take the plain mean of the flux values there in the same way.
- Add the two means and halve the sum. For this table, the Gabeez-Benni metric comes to 15.5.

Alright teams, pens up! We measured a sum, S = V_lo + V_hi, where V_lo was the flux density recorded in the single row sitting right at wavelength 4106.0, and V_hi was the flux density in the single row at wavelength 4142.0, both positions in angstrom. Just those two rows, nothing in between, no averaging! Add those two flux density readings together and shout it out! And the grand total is 30.9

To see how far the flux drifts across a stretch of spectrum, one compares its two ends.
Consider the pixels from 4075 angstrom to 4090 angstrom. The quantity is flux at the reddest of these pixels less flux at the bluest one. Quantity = 0.1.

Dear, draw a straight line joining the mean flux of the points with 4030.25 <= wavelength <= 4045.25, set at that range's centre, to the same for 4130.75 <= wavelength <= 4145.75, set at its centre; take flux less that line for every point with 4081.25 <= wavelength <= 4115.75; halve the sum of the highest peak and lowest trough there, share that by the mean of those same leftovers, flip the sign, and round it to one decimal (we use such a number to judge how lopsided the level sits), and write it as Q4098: -1.4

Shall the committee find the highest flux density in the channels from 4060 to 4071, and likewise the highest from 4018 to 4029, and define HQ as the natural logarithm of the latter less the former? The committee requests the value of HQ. -1.61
